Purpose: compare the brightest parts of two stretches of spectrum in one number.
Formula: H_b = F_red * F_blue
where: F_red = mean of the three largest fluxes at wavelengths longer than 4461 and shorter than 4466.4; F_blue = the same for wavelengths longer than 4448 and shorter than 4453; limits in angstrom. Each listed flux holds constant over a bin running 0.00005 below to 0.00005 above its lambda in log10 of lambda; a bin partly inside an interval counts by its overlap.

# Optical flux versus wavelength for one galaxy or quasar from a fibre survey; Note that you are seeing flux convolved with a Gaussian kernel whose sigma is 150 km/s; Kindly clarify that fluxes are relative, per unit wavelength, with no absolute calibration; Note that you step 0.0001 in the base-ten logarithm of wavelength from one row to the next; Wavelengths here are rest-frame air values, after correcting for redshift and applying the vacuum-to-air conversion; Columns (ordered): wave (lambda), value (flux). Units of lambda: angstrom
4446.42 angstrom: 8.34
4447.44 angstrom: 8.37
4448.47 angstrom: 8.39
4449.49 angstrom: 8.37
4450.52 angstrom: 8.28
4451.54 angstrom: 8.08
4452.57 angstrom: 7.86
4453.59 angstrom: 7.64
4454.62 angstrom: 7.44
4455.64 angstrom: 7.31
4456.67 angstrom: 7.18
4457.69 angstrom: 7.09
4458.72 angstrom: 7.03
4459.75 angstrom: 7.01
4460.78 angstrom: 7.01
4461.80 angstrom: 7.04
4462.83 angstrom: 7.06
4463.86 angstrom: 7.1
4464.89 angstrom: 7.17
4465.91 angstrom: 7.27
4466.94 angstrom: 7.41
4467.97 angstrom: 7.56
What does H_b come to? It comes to 59.9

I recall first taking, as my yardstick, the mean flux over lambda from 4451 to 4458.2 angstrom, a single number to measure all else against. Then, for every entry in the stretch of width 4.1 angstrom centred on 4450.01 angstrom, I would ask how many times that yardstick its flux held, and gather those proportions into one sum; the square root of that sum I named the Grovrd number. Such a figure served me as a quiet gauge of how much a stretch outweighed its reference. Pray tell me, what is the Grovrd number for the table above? 2.10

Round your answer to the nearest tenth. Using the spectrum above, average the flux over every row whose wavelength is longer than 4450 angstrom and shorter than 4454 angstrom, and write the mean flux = 8.0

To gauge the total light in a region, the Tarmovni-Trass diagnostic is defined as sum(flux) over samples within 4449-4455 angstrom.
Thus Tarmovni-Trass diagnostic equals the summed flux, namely 48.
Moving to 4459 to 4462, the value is 21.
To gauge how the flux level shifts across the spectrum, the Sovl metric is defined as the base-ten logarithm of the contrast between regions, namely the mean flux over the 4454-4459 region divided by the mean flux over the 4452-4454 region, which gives -0.031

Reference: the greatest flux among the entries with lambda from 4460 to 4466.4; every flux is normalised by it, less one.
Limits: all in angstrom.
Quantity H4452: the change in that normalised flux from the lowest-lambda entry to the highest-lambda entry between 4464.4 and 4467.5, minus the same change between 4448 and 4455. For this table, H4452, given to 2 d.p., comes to 0.16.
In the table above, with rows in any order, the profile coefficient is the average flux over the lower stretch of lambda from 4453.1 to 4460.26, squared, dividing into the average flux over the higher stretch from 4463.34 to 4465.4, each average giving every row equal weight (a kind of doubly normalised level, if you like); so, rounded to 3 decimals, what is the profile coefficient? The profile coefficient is 0.136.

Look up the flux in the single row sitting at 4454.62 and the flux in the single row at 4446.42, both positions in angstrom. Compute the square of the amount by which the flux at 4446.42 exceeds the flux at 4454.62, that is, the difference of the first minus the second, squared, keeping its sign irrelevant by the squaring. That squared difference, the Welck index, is 0.81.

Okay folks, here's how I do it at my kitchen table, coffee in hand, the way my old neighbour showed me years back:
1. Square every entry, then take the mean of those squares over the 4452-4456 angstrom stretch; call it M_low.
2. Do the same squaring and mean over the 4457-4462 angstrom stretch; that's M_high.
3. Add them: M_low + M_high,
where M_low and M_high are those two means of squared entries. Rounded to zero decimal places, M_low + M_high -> 107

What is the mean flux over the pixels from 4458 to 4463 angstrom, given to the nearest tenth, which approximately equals 7.0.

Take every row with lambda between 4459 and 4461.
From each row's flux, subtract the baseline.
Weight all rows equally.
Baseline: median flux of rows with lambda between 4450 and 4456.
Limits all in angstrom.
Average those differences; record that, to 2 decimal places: -0.74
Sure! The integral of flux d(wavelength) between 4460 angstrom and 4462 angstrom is 14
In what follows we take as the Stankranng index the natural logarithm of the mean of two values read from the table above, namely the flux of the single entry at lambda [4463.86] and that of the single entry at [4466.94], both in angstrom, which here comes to 1.982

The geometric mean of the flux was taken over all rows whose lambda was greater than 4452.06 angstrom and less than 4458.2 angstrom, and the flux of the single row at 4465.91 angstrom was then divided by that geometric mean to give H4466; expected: 0.980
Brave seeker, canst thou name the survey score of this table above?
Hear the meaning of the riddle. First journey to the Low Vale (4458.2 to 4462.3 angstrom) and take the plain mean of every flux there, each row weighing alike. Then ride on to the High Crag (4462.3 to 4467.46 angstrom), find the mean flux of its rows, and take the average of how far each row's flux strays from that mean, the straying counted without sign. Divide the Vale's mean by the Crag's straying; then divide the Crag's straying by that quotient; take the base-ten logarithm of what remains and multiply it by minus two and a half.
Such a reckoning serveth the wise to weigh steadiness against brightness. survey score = 6.9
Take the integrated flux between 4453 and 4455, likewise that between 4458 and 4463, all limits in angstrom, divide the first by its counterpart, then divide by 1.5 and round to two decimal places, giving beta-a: 0.29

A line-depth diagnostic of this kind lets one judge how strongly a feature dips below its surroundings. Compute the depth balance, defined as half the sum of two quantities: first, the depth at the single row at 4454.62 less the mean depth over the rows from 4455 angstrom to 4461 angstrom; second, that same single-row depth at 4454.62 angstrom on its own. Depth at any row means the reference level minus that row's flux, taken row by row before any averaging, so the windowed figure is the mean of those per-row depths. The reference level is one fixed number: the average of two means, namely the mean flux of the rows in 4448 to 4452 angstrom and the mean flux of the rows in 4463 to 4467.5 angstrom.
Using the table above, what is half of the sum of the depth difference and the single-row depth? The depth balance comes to 0.0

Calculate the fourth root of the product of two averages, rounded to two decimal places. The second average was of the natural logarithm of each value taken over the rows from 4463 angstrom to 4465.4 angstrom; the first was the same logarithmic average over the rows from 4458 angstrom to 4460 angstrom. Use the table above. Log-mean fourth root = 1.40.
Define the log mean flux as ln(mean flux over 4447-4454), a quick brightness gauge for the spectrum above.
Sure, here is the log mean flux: 2.10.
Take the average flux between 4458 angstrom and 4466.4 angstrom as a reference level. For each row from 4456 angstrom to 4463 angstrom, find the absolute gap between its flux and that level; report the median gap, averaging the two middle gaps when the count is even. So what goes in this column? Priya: 0.1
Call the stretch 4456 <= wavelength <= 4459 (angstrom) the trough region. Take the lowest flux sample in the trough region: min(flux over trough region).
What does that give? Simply 7.03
